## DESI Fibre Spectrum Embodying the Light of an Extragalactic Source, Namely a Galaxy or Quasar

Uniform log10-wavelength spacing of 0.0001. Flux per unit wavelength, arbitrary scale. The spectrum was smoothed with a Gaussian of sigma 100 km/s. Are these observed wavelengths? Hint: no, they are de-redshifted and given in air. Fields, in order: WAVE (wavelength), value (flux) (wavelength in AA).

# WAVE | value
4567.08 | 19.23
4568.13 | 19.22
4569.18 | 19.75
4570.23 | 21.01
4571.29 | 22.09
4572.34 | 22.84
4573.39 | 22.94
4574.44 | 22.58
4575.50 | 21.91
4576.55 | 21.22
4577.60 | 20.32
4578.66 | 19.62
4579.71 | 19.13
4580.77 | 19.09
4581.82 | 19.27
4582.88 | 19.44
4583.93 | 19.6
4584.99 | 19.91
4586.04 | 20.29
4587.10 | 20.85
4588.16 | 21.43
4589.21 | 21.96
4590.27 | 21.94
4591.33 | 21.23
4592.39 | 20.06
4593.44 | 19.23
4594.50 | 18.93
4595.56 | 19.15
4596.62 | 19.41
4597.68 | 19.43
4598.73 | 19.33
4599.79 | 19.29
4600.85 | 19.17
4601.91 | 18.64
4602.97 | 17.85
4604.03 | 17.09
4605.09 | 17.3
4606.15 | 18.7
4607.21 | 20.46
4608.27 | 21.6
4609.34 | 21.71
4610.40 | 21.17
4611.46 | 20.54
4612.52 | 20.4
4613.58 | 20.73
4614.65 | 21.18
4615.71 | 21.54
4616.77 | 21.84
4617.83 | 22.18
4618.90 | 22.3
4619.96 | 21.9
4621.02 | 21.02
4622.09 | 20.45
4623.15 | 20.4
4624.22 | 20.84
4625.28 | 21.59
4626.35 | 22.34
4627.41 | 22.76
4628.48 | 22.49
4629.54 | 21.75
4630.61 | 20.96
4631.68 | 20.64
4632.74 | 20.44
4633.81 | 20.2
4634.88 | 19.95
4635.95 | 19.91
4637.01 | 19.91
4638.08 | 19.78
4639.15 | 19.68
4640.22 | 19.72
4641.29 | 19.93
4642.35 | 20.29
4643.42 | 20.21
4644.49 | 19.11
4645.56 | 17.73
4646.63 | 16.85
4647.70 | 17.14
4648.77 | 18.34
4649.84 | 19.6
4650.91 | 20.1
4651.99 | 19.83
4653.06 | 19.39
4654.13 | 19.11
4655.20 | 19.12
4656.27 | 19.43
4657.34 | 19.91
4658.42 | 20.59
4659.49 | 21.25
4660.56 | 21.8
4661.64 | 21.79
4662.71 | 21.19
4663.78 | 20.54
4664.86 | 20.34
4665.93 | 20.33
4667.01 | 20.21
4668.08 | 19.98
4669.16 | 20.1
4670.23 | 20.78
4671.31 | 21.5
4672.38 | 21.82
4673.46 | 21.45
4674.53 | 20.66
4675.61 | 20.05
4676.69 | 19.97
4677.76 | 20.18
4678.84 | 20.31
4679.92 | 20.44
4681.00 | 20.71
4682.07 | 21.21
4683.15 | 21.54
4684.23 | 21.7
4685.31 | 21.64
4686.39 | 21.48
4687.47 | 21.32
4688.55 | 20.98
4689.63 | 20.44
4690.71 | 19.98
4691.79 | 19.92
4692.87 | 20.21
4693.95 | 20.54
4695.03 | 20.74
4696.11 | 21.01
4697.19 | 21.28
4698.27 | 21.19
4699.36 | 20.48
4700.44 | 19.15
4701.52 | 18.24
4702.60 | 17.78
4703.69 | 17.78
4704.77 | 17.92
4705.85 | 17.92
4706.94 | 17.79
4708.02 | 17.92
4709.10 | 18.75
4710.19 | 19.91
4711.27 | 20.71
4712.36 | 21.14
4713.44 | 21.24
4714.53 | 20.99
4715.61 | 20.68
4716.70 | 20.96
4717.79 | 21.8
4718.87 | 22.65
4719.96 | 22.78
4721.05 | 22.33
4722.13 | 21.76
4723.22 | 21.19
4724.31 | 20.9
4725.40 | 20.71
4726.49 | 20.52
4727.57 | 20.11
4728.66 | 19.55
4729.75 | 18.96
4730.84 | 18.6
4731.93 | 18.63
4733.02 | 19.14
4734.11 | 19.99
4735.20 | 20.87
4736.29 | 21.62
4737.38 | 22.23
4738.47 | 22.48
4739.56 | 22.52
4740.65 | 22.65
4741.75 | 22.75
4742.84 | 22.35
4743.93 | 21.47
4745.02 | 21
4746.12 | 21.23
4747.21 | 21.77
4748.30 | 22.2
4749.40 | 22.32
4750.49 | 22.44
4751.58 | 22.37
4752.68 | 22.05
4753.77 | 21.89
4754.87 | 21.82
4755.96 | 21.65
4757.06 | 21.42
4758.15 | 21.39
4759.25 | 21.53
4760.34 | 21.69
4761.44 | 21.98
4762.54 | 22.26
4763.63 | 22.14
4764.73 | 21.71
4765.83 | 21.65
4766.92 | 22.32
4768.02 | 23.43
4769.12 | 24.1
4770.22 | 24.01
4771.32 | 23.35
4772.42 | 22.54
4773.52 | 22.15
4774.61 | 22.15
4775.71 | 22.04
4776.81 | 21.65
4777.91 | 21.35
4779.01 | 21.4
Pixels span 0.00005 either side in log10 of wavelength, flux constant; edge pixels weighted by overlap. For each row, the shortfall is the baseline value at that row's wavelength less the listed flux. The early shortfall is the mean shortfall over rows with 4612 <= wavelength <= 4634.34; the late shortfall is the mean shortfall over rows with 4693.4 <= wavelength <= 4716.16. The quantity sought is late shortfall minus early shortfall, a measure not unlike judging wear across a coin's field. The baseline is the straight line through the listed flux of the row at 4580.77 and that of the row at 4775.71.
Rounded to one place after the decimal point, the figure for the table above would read 2.9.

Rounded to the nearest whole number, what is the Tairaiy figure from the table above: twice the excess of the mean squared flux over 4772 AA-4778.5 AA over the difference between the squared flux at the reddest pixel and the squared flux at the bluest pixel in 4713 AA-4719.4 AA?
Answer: 843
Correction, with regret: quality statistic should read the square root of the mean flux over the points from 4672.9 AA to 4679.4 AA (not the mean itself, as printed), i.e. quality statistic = 4.52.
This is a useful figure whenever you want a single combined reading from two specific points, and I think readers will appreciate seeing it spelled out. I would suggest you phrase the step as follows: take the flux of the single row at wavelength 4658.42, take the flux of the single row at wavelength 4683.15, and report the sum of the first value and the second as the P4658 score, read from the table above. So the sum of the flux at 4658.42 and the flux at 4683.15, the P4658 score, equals 42.1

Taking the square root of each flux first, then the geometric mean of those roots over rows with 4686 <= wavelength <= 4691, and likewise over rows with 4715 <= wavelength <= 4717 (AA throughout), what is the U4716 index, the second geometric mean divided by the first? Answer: 1.00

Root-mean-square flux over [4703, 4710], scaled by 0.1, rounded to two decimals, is 1.80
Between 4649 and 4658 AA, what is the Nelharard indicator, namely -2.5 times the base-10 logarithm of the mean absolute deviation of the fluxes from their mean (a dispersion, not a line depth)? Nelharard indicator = 1.3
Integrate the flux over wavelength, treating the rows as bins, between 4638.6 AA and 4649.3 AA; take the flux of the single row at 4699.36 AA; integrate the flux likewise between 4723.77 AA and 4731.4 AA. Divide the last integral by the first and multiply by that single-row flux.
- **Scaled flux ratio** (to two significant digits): 15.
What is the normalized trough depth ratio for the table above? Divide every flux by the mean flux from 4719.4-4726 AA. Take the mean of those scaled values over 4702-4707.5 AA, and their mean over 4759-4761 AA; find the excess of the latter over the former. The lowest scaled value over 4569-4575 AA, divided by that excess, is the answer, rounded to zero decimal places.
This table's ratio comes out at 5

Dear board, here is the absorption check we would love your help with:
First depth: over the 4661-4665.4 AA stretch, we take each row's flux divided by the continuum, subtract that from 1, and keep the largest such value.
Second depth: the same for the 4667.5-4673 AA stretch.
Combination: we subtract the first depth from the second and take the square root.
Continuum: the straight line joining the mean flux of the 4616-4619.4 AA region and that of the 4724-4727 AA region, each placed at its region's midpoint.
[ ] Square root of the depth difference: 0.12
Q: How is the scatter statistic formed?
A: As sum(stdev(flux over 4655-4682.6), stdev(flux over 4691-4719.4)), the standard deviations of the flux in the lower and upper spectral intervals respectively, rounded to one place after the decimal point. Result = 2.2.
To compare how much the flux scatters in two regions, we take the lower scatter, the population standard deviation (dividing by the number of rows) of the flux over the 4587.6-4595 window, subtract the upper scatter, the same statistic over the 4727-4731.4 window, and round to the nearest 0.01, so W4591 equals 0.60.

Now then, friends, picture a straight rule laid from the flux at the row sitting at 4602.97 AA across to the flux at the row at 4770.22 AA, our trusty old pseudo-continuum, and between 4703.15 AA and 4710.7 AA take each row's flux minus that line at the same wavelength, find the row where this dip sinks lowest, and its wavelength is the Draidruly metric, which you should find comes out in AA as 4706.94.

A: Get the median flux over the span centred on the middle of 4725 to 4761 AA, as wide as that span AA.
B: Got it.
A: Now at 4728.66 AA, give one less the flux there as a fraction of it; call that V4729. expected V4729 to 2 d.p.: 0.10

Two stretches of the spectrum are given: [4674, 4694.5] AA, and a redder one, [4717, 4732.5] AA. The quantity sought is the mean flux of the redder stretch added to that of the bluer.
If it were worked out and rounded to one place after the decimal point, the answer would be 41.4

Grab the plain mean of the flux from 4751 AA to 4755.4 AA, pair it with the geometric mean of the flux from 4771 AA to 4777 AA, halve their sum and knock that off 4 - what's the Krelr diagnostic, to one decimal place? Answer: -18.2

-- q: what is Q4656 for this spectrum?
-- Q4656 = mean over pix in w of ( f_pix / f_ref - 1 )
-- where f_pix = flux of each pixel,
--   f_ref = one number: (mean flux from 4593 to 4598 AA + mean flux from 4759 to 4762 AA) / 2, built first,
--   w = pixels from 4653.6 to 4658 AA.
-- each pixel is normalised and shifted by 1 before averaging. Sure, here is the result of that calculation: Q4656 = -0.05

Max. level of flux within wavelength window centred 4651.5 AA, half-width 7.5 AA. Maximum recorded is 20.59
